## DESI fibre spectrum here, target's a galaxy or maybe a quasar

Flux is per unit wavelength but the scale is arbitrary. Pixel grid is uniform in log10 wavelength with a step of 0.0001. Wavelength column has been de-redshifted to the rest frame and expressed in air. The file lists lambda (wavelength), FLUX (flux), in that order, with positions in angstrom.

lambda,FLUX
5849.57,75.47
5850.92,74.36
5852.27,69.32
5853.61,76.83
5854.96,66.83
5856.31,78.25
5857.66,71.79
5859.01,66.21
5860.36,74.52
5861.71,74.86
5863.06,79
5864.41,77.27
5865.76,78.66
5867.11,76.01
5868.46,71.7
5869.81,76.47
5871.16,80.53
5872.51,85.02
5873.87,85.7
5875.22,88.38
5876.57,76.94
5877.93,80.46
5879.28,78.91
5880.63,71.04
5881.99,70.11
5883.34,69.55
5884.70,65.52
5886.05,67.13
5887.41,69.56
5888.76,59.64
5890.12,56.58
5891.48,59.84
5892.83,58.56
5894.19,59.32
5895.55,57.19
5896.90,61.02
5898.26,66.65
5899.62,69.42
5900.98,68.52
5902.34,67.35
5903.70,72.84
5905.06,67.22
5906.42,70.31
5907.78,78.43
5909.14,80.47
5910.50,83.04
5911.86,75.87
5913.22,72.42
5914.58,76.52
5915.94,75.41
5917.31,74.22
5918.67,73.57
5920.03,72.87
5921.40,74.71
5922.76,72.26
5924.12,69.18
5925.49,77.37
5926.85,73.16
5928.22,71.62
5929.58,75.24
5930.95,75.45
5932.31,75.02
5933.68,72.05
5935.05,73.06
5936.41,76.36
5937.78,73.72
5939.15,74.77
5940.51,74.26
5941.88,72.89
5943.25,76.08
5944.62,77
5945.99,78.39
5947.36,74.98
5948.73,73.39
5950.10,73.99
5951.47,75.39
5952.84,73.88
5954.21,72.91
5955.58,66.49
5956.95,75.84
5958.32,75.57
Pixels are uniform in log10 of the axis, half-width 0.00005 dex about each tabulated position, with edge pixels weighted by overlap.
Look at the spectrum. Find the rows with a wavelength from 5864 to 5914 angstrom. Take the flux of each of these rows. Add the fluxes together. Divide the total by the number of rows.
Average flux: 71.7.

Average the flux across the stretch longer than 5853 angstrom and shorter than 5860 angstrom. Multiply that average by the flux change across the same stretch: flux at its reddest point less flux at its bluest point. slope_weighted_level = -764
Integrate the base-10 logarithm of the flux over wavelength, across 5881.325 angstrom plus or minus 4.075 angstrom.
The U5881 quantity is 15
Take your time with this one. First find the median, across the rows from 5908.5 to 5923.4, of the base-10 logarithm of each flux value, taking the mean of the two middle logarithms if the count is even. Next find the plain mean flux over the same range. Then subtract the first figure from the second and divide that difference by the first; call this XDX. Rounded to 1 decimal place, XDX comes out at 39.3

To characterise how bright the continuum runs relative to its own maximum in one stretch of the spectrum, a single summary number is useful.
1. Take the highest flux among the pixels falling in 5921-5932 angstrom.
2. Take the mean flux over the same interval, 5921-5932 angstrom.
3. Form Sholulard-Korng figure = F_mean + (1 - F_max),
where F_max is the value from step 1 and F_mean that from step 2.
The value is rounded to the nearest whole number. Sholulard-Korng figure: -3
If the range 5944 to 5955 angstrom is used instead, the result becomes -2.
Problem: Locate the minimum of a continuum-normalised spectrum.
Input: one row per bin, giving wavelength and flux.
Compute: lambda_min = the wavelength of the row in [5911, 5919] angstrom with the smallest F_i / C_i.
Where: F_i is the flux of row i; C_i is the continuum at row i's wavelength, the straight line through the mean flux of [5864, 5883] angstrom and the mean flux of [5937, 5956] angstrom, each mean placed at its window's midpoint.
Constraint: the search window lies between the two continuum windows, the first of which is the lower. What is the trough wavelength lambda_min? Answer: 5913.22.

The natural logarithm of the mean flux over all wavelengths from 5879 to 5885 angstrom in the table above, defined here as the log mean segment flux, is 4.26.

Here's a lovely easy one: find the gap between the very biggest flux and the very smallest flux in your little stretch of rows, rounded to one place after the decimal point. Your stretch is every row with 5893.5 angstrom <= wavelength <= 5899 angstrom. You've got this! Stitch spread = 9.5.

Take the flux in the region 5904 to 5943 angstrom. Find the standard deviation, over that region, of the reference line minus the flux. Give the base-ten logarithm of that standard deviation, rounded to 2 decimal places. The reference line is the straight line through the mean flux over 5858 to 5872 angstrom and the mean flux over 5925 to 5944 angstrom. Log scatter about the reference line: 0.50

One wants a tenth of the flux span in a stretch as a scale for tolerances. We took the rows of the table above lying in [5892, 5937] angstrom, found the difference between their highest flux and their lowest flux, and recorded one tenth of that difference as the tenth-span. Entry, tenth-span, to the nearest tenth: 2.6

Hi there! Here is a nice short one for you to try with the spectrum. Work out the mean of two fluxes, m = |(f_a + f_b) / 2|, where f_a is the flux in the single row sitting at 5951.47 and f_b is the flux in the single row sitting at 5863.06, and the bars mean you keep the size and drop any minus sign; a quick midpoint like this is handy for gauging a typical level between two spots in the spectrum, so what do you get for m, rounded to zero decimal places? 77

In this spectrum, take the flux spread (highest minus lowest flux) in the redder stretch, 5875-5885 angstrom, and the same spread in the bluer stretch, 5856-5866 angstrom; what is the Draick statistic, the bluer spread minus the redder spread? -10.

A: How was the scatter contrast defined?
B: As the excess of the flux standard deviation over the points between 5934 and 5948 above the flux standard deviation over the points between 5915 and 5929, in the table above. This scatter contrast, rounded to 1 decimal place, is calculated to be -0.4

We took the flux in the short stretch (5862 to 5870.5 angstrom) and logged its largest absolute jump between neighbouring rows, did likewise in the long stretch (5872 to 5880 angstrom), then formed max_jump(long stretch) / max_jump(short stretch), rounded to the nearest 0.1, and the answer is 2.4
